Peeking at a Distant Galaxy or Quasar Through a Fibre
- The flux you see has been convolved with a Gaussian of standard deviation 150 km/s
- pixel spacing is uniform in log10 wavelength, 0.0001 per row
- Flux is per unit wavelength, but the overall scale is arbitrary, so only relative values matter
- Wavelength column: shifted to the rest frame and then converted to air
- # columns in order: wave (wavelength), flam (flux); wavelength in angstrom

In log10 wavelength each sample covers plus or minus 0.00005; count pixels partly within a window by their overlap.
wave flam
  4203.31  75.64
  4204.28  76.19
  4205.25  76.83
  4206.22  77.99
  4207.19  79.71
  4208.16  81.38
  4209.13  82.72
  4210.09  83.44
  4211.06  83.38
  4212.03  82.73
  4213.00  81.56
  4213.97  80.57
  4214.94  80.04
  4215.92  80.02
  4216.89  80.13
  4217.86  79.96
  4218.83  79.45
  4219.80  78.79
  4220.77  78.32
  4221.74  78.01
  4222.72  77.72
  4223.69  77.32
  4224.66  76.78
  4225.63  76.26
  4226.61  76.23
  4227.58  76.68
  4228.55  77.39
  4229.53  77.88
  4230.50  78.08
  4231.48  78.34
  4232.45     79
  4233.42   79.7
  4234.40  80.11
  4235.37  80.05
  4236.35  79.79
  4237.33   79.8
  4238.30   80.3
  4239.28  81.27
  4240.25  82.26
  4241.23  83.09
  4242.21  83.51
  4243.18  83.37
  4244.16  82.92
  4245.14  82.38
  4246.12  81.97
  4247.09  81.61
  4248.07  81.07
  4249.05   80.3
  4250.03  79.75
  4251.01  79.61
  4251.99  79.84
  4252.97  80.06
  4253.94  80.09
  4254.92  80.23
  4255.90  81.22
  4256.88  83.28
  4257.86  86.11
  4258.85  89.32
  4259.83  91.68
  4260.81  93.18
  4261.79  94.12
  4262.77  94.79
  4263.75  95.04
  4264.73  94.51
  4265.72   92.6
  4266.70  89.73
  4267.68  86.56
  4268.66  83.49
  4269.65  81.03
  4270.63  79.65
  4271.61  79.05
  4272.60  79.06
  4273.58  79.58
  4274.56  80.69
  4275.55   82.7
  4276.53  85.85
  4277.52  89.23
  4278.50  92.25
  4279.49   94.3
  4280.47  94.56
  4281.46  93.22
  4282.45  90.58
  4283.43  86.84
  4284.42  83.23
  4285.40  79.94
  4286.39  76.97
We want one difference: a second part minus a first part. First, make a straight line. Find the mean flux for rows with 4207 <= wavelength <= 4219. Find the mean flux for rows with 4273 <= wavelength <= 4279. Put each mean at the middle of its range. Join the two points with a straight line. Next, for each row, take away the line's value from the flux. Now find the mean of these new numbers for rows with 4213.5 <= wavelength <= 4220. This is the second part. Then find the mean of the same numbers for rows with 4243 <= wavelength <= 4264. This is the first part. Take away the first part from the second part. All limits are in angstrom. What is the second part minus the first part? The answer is -2.5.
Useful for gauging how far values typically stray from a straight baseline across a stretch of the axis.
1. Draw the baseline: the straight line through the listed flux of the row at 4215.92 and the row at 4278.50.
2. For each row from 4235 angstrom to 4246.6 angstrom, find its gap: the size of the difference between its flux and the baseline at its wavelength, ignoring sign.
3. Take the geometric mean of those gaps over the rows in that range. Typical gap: 3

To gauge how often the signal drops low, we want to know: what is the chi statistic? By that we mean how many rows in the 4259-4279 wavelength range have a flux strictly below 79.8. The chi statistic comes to 4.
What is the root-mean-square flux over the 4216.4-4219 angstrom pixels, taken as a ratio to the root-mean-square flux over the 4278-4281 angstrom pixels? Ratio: 0.85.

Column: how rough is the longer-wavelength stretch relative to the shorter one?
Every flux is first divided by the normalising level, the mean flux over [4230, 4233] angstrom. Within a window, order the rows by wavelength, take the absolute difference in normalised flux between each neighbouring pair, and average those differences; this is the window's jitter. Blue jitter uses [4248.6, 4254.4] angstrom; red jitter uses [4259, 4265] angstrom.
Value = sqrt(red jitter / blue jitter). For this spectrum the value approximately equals 1.82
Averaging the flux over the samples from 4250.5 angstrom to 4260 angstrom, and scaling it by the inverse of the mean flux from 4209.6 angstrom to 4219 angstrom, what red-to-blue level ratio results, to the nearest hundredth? 1.02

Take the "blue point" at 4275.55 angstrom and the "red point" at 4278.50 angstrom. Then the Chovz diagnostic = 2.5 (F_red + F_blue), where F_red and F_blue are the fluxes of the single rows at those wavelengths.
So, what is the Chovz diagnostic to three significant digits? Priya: 437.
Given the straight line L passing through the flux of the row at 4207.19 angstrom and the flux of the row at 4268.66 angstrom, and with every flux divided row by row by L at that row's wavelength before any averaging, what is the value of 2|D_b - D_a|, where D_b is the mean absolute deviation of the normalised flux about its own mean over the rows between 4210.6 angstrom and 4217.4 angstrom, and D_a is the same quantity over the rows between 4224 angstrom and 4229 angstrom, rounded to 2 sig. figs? 0.023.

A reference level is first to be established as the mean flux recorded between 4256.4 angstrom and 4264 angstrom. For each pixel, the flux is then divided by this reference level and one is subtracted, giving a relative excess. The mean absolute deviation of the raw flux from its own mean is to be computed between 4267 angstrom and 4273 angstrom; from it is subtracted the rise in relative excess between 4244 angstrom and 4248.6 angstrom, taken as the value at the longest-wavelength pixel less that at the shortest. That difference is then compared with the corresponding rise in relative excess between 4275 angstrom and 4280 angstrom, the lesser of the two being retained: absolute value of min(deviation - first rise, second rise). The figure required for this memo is 0.13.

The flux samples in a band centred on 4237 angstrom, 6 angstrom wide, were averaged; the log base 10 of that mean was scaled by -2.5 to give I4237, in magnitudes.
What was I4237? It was -4.76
